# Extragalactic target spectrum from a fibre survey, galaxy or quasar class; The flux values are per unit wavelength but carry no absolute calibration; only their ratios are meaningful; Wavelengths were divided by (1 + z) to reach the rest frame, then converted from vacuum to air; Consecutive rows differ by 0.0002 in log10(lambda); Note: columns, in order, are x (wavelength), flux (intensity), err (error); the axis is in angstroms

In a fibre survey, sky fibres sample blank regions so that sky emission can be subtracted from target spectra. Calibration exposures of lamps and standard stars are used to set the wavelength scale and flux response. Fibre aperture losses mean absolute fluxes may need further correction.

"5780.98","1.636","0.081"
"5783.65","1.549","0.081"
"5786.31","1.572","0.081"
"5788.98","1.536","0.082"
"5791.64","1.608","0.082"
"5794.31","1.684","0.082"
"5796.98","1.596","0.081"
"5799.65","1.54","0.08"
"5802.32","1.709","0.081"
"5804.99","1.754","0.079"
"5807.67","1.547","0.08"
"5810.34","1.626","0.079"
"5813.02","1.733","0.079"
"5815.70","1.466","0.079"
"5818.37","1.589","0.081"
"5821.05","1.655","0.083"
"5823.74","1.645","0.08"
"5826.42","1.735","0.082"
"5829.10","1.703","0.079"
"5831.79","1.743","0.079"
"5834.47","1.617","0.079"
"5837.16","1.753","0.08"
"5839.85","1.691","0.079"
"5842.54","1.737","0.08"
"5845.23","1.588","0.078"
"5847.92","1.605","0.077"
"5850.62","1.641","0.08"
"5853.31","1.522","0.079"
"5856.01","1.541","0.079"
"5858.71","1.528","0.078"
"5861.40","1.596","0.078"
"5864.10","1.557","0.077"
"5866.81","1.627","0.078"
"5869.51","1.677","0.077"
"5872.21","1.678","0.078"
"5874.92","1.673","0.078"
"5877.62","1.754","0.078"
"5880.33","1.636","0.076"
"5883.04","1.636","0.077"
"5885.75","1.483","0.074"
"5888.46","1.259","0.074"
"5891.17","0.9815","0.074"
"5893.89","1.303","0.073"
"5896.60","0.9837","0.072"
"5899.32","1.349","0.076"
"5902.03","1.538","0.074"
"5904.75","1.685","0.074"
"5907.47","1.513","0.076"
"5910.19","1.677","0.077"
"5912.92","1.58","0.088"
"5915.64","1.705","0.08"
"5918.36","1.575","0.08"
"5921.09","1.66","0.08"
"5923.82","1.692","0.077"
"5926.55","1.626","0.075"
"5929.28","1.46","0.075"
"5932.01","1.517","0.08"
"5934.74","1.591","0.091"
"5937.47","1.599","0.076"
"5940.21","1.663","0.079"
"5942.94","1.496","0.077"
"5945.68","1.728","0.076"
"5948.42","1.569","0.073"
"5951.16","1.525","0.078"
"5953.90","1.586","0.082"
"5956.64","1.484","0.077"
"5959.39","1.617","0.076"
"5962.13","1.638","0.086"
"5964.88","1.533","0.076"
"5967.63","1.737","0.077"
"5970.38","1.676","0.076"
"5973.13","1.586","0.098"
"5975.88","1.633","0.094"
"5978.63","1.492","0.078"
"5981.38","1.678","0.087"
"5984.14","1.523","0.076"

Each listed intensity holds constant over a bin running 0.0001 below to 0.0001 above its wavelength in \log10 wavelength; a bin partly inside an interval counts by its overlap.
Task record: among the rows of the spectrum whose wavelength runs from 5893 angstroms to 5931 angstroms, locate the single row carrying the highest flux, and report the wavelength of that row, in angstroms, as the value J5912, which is 5915.64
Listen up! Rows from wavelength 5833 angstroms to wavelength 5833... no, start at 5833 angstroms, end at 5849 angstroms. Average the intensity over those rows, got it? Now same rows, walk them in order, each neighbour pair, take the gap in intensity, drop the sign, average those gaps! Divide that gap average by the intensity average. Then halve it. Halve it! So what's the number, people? 0.025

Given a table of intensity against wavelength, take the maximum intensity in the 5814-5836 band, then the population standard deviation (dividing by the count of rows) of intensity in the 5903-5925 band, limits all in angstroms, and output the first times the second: 0.115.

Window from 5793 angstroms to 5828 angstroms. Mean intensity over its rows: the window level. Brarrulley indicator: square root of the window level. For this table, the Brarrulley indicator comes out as 1.28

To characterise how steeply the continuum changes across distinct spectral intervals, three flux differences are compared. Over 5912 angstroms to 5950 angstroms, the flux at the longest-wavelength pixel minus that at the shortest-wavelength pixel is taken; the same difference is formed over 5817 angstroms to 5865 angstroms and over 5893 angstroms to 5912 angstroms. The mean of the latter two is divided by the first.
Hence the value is -15.5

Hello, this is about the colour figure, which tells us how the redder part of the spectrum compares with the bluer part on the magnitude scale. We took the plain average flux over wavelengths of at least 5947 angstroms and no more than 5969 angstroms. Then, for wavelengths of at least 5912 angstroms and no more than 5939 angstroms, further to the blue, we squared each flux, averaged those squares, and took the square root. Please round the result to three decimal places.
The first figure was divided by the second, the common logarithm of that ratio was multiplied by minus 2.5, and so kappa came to 0.011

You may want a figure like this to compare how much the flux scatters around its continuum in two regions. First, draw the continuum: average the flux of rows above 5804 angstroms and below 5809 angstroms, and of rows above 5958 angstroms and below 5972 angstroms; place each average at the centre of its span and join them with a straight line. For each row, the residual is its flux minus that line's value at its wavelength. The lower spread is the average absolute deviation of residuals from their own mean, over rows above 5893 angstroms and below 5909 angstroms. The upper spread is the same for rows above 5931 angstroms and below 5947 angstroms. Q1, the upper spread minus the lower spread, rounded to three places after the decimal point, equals -0.119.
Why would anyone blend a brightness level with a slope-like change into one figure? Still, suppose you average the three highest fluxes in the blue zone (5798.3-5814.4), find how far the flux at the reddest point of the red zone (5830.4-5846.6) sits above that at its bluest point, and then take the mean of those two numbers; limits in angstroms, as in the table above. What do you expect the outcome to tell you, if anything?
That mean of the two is 0.79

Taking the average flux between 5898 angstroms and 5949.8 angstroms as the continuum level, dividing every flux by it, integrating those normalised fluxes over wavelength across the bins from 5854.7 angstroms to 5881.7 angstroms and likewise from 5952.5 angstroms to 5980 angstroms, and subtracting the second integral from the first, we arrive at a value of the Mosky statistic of 0.0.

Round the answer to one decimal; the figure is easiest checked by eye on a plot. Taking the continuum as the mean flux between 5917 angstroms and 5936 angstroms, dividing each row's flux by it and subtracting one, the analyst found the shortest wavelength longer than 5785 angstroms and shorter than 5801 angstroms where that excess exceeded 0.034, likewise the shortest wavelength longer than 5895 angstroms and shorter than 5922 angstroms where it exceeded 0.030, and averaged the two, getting 5849.5 angstroms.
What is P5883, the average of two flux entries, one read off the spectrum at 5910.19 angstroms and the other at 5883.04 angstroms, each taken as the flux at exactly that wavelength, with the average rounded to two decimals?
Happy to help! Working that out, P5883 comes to 1.66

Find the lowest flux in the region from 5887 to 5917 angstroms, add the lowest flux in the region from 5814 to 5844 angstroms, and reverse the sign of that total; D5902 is -2.45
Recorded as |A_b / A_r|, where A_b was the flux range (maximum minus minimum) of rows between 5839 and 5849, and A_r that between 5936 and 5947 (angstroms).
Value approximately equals 0.64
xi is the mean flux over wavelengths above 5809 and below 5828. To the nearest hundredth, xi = 1.64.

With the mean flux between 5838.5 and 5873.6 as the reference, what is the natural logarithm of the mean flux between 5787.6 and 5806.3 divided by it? 0.011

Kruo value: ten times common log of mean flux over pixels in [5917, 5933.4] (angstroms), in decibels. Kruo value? 2.01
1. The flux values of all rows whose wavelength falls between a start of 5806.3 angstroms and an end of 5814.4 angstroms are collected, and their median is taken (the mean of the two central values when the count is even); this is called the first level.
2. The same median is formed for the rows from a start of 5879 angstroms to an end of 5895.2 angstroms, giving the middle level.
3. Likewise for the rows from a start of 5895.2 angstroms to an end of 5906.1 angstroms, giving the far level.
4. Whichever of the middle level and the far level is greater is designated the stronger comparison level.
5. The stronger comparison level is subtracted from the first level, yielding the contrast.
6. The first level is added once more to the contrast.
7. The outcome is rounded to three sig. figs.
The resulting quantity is 1.81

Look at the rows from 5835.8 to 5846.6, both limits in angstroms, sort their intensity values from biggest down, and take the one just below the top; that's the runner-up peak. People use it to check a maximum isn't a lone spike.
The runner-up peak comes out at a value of 1.737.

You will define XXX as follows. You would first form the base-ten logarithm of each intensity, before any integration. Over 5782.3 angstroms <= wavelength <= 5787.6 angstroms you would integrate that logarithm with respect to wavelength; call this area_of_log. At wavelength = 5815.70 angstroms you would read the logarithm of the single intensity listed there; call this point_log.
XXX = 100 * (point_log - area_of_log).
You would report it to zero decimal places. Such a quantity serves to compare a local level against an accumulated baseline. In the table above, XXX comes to -86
